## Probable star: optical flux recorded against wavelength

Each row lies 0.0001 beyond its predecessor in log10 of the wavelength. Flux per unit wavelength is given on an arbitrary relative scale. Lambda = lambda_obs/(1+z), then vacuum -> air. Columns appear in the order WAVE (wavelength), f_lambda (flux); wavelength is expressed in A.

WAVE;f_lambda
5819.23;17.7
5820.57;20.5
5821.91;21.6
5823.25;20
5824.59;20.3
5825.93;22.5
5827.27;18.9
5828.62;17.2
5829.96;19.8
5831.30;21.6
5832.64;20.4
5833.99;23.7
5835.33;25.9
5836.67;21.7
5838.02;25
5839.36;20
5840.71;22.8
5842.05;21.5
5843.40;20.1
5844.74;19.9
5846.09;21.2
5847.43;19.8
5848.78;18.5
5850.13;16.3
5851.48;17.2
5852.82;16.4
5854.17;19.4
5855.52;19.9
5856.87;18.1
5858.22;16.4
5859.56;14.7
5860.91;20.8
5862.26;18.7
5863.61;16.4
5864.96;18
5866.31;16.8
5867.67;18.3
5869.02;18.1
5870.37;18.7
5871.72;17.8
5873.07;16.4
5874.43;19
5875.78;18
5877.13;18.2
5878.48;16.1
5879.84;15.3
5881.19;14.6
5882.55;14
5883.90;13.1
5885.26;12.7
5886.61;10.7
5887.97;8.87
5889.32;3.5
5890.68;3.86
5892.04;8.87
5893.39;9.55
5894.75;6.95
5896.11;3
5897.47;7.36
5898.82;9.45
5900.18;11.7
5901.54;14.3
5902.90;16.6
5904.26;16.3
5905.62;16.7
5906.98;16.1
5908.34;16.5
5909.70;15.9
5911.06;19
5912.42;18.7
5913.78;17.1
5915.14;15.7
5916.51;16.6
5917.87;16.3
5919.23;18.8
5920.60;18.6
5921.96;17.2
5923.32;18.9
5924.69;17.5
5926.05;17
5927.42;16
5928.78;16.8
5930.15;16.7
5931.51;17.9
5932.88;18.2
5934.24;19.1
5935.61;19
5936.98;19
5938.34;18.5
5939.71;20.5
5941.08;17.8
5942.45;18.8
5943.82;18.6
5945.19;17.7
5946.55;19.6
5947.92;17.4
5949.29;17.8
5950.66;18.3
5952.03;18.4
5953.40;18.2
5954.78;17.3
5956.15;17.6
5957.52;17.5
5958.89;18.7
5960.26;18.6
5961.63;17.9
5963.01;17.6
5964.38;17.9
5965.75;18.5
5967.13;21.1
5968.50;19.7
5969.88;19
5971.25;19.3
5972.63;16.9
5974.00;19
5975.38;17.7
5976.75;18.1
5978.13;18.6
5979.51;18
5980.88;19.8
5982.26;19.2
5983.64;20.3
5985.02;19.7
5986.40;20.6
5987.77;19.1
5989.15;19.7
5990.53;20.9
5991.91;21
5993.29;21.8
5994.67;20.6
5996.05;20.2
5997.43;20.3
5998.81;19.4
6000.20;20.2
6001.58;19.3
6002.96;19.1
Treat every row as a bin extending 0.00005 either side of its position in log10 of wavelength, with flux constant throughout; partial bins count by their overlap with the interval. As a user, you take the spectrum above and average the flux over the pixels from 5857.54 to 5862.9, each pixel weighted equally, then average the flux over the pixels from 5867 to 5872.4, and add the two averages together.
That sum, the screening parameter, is 36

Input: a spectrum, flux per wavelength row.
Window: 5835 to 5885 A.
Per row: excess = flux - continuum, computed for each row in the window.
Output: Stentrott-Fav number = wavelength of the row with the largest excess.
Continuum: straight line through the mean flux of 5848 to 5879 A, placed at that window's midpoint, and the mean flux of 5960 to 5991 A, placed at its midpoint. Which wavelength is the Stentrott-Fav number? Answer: 5835.33 A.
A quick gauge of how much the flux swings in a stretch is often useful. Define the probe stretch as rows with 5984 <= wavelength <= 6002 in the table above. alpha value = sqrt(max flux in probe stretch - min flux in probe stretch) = 1.6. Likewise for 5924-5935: 1.8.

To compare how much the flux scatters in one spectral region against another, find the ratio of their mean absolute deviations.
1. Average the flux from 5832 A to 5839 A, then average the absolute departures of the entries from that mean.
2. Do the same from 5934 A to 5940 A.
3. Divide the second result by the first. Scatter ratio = 0.3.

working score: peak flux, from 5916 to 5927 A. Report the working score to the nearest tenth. 18.9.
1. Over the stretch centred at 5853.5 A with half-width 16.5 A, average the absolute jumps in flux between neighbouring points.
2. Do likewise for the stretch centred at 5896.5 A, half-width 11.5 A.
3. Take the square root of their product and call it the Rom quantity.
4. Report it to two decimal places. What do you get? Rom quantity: 2.05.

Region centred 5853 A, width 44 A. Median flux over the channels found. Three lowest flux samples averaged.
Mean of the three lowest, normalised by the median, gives 0.83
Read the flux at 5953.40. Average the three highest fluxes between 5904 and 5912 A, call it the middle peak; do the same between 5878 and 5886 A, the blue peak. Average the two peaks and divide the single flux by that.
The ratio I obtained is 1.11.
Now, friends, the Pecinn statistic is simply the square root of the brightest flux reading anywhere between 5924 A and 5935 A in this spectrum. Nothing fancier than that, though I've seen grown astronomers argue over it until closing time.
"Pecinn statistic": 4.37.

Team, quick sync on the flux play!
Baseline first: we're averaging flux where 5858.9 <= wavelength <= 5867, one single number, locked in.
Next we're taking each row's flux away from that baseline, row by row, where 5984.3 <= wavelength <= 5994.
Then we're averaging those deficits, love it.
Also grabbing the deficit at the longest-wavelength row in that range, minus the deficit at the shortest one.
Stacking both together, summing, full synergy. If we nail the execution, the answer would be -4.9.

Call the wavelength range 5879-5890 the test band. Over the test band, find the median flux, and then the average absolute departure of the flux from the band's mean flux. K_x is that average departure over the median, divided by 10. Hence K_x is 0.023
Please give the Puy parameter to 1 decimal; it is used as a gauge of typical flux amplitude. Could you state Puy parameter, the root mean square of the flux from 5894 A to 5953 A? 16.9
